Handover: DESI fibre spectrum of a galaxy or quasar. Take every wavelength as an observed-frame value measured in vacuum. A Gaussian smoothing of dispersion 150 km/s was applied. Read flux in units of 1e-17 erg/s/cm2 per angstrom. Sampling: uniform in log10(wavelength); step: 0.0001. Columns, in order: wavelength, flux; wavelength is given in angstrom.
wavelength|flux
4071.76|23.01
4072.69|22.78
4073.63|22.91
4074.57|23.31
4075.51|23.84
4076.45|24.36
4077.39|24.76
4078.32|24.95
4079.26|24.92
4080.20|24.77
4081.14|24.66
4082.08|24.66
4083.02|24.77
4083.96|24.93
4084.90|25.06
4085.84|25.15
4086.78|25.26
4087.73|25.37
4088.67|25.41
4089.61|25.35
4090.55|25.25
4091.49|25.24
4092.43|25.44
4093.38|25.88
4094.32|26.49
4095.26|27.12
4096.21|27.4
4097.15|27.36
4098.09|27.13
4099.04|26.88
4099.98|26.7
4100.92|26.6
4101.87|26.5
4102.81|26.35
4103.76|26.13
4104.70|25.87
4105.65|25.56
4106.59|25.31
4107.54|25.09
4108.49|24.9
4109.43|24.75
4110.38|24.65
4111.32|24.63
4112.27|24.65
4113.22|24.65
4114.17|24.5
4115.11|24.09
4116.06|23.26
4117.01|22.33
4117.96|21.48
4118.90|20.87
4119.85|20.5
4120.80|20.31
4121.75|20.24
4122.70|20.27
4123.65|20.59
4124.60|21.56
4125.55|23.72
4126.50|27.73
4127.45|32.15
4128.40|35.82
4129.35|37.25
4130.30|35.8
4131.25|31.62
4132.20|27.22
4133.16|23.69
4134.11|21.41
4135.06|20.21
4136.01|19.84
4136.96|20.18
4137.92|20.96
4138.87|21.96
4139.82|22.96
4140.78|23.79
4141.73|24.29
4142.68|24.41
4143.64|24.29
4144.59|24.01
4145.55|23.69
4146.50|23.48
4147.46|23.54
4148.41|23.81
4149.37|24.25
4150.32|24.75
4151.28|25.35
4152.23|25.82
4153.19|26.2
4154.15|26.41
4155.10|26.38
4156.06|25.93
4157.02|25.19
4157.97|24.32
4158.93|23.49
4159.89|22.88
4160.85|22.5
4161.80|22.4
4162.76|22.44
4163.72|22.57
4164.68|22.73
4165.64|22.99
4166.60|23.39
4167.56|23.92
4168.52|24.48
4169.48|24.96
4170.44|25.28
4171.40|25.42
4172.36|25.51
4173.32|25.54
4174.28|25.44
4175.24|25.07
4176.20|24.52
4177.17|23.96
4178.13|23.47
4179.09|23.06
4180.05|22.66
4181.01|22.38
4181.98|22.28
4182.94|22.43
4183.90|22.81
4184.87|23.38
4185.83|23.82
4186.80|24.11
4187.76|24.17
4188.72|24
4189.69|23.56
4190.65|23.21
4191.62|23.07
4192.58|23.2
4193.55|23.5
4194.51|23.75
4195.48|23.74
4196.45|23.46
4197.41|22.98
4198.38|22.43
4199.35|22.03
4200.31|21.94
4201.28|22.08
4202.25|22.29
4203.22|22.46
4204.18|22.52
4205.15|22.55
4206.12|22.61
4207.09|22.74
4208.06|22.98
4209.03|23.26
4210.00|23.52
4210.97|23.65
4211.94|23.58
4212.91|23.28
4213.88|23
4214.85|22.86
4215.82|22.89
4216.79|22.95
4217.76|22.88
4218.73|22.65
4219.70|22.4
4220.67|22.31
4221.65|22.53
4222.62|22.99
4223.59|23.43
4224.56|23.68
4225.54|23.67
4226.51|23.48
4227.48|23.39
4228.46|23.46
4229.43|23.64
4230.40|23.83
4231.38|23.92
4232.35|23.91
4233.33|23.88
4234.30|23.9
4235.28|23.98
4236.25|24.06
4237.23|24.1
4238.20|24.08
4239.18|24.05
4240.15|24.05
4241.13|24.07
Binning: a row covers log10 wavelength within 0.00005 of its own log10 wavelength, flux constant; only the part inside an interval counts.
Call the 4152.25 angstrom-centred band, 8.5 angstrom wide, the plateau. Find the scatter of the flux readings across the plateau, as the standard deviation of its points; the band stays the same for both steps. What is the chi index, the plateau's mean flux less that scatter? 24.5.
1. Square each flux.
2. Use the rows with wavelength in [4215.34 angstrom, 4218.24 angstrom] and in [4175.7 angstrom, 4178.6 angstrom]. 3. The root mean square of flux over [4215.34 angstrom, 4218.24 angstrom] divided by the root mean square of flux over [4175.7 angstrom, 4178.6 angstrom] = 0.95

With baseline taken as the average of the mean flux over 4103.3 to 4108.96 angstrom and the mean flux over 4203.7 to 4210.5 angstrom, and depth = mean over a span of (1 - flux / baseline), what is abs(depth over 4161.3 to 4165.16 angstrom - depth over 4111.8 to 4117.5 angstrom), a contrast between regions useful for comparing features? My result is 0.057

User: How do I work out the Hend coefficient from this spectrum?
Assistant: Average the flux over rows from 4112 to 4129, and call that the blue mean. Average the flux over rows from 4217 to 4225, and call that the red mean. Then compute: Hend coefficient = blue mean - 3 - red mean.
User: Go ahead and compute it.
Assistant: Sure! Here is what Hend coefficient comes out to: -2.0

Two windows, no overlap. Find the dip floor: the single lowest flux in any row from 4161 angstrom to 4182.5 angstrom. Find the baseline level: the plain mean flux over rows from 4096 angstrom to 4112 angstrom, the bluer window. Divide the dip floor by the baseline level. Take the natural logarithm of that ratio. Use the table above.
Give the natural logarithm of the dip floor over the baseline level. -0.15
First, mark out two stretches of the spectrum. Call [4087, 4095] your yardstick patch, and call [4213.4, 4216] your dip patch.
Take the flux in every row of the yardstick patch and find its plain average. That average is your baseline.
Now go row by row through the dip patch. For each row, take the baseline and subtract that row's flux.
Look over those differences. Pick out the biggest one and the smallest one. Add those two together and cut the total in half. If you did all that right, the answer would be 2.6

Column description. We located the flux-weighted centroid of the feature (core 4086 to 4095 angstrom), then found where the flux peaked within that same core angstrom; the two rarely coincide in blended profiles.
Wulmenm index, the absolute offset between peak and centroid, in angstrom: 3.7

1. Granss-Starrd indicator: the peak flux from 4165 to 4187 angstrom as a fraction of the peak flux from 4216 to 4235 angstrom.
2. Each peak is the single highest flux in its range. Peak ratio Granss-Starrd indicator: 1.07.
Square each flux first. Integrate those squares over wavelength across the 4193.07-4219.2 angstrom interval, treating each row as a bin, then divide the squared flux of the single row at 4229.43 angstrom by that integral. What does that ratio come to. 0.041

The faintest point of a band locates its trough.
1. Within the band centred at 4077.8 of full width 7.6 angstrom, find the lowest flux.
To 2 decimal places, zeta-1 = 23.31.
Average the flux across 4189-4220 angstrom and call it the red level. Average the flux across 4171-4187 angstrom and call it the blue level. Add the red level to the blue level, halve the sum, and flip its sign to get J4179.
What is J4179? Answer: -23.4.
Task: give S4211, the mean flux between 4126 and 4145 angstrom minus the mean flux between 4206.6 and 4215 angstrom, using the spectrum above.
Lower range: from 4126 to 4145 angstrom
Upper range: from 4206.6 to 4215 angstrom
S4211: 2.8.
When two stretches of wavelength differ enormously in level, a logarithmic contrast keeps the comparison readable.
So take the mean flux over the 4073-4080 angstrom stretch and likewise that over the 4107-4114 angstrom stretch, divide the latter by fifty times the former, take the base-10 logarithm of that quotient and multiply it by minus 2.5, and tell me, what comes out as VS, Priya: 4.22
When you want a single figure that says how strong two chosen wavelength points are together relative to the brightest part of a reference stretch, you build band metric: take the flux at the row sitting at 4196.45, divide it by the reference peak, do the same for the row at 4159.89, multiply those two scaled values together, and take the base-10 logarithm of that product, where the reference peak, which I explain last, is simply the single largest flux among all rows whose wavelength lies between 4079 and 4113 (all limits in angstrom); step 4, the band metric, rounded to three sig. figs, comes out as -0.146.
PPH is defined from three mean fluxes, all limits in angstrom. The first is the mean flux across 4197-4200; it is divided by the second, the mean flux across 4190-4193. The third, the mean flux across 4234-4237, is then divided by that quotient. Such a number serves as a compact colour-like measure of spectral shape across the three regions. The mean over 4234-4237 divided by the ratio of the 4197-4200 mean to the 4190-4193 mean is 25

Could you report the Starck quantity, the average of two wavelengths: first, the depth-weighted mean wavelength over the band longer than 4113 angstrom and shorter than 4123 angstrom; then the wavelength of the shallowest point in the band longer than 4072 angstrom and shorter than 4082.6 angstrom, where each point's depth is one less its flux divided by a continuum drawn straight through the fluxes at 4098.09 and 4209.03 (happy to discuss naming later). 4098.7 angstrom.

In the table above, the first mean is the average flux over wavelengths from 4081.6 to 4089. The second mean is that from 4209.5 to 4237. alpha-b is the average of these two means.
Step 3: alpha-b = 24.2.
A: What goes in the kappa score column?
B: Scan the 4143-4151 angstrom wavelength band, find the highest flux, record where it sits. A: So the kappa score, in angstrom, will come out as 4150.32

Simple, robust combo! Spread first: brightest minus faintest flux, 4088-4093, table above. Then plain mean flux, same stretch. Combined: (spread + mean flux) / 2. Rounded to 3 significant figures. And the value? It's 12.8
